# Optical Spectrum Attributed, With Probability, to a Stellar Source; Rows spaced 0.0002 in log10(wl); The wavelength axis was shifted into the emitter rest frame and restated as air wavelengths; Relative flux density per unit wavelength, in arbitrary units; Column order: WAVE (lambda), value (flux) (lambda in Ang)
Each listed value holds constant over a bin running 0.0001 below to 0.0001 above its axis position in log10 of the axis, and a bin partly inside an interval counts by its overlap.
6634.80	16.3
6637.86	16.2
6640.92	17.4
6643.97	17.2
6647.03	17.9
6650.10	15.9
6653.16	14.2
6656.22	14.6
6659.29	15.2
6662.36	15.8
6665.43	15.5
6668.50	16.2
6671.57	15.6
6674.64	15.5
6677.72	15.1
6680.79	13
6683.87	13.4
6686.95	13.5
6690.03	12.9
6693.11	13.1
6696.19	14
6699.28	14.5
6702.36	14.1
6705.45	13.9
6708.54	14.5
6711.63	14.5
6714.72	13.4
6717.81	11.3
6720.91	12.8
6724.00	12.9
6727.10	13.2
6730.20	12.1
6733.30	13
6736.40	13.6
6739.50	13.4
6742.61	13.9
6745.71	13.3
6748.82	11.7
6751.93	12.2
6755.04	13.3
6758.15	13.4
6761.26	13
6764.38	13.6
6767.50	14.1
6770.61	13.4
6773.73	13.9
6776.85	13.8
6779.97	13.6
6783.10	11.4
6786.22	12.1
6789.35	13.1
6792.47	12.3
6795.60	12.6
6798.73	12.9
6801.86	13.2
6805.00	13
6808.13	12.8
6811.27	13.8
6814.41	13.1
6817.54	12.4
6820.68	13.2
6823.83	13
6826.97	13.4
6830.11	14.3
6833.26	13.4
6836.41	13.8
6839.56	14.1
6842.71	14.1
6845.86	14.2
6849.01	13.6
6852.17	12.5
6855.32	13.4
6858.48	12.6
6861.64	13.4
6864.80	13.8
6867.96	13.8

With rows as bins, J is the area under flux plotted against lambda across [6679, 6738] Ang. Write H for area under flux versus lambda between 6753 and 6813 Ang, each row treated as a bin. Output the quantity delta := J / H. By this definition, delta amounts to 1.002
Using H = 787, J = 788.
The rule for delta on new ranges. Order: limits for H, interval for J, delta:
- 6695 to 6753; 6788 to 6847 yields 1.018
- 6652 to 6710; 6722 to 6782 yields 0.946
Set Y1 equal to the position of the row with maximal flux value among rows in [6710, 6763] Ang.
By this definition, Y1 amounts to 6711.63 Ang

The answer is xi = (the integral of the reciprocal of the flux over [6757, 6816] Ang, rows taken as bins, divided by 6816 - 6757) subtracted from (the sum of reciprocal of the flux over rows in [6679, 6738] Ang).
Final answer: 1.35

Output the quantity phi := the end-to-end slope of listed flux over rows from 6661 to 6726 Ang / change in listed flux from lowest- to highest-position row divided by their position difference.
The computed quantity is -0.047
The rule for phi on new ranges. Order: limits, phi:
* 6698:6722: -0.079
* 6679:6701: 0.081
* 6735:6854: -0.010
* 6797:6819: -0.027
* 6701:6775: -0.003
